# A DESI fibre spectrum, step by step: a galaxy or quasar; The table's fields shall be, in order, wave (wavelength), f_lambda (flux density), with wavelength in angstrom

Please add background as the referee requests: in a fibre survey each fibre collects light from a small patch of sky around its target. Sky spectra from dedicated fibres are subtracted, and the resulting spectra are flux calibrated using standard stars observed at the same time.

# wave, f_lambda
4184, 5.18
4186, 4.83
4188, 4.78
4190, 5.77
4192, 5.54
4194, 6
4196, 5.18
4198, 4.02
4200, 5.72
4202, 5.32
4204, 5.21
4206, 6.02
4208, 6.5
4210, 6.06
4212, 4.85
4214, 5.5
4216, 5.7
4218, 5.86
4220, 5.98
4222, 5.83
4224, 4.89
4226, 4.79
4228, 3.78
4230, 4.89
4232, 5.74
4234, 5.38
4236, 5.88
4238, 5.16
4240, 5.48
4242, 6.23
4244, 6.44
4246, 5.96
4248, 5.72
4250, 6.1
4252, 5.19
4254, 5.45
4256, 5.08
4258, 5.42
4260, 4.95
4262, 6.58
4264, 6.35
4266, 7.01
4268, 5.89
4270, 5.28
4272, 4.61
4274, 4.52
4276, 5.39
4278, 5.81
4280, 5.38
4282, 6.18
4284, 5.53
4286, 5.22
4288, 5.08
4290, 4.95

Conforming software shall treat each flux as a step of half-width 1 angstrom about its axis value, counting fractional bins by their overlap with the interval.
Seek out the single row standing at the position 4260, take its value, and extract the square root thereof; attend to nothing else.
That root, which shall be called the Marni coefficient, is 2.22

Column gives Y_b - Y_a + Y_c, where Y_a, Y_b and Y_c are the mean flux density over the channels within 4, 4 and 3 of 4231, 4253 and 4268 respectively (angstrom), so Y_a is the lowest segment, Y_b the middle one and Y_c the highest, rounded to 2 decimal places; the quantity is 6.57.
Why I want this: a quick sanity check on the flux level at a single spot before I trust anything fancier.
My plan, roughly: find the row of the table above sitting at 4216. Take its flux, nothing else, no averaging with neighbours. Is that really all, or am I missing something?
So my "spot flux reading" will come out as 5.7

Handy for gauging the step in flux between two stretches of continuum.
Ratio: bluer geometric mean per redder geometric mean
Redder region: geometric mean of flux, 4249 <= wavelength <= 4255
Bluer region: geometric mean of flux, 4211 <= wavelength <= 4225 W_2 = 0.99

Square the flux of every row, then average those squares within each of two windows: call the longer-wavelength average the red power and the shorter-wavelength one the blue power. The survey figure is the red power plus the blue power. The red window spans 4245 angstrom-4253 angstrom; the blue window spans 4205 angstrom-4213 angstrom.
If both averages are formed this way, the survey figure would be 68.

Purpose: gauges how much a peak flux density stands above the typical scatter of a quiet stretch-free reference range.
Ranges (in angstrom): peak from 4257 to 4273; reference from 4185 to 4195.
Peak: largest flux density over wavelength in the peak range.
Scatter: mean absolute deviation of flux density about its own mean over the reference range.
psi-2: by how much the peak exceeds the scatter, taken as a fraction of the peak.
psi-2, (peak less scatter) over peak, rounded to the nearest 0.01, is 0.93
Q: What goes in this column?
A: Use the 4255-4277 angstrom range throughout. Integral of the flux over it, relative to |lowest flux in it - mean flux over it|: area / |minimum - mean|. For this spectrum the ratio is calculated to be 118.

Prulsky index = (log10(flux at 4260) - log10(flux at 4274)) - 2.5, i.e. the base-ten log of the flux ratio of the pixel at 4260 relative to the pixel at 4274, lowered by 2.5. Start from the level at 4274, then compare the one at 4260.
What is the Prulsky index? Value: -2.46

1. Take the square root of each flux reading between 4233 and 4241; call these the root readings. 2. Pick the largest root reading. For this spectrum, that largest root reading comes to 2.42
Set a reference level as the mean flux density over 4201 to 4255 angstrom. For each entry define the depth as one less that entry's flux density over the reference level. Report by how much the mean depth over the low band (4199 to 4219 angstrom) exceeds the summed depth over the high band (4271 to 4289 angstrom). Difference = -0.43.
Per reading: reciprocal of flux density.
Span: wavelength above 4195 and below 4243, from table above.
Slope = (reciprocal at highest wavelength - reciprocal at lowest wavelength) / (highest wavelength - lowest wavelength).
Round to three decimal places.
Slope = -0.001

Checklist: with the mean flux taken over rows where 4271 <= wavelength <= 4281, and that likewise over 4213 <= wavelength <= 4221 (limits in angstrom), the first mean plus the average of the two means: 10.6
